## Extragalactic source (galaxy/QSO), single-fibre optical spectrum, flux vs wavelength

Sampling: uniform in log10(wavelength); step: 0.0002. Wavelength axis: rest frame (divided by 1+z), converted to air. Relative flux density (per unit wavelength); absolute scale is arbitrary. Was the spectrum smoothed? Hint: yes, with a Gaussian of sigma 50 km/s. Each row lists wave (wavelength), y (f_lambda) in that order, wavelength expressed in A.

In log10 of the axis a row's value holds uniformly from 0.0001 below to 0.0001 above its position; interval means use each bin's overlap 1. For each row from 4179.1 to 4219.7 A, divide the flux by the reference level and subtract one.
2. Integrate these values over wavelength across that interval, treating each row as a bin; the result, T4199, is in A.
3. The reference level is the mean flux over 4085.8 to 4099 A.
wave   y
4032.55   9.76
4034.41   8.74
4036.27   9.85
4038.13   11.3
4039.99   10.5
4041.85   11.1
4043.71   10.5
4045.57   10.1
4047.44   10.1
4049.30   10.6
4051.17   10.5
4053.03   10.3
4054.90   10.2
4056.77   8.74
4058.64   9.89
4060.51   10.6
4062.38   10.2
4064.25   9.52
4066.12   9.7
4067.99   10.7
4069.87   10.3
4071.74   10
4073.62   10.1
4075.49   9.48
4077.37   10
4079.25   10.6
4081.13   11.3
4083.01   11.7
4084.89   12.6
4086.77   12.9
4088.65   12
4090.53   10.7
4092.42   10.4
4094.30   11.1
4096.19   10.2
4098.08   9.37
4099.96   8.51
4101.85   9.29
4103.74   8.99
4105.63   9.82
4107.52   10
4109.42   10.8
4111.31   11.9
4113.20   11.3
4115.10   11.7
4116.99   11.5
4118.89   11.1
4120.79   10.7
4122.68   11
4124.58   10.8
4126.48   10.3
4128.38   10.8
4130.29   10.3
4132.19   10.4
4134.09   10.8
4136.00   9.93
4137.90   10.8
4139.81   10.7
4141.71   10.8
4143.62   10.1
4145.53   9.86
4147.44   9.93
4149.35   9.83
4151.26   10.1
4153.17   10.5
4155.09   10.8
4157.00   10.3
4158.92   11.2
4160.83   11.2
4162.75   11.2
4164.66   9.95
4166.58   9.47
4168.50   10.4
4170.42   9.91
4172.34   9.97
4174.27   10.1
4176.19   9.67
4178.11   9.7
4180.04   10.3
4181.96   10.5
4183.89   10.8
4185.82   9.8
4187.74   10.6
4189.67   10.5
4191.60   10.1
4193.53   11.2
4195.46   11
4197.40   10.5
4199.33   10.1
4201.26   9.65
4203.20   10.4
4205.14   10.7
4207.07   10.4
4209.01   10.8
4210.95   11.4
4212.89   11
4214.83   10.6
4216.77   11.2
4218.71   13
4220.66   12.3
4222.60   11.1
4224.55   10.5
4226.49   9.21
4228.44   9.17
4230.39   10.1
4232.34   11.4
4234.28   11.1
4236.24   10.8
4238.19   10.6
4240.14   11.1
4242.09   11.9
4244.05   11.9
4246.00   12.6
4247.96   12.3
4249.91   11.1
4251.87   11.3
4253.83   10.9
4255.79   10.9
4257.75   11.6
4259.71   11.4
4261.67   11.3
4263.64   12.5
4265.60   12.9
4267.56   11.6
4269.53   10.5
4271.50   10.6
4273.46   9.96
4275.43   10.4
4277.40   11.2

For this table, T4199 -1.0 A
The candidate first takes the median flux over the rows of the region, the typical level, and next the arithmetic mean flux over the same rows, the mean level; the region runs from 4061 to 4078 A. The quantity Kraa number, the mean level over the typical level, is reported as 1.00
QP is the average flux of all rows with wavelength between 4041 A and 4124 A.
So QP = 10.50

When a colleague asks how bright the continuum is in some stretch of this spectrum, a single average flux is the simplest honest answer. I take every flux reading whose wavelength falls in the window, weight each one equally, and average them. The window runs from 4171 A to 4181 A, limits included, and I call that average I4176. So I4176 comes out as 9.9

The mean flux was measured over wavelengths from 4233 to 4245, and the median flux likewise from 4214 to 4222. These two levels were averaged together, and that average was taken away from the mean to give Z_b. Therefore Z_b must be -0.3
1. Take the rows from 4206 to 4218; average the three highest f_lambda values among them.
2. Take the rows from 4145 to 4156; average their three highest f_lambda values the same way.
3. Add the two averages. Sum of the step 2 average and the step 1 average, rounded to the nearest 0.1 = 21.7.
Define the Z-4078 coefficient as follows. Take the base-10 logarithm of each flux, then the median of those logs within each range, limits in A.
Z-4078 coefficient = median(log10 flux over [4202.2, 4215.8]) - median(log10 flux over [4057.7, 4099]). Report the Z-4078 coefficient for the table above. 0.014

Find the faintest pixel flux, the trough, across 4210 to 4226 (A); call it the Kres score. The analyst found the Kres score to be 10.5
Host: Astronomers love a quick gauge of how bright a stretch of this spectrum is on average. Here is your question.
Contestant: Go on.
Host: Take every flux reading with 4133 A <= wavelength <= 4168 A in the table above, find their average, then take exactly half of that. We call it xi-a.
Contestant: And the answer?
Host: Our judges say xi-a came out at 5.21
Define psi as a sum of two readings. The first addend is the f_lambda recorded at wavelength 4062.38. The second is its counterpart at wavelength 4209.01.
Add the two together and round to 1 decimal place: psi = 21.0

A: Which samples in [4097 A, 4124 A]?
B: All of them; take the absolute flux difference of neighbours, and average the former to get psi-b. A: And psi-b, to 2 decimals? 0.55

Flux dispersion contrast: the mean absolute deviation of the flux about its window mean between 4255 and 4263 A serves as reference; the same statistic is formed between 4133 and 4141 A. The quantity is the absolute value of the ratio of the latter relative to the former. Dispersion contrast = 1.57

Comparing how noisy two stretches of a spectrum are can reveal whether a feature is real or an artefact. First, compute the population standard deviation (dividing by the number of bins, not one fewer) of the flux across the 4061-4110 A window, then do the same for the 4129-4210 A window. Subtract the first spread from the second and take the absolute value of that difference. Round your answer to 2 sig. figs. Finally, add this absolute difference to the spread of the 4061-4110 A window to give 1.6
